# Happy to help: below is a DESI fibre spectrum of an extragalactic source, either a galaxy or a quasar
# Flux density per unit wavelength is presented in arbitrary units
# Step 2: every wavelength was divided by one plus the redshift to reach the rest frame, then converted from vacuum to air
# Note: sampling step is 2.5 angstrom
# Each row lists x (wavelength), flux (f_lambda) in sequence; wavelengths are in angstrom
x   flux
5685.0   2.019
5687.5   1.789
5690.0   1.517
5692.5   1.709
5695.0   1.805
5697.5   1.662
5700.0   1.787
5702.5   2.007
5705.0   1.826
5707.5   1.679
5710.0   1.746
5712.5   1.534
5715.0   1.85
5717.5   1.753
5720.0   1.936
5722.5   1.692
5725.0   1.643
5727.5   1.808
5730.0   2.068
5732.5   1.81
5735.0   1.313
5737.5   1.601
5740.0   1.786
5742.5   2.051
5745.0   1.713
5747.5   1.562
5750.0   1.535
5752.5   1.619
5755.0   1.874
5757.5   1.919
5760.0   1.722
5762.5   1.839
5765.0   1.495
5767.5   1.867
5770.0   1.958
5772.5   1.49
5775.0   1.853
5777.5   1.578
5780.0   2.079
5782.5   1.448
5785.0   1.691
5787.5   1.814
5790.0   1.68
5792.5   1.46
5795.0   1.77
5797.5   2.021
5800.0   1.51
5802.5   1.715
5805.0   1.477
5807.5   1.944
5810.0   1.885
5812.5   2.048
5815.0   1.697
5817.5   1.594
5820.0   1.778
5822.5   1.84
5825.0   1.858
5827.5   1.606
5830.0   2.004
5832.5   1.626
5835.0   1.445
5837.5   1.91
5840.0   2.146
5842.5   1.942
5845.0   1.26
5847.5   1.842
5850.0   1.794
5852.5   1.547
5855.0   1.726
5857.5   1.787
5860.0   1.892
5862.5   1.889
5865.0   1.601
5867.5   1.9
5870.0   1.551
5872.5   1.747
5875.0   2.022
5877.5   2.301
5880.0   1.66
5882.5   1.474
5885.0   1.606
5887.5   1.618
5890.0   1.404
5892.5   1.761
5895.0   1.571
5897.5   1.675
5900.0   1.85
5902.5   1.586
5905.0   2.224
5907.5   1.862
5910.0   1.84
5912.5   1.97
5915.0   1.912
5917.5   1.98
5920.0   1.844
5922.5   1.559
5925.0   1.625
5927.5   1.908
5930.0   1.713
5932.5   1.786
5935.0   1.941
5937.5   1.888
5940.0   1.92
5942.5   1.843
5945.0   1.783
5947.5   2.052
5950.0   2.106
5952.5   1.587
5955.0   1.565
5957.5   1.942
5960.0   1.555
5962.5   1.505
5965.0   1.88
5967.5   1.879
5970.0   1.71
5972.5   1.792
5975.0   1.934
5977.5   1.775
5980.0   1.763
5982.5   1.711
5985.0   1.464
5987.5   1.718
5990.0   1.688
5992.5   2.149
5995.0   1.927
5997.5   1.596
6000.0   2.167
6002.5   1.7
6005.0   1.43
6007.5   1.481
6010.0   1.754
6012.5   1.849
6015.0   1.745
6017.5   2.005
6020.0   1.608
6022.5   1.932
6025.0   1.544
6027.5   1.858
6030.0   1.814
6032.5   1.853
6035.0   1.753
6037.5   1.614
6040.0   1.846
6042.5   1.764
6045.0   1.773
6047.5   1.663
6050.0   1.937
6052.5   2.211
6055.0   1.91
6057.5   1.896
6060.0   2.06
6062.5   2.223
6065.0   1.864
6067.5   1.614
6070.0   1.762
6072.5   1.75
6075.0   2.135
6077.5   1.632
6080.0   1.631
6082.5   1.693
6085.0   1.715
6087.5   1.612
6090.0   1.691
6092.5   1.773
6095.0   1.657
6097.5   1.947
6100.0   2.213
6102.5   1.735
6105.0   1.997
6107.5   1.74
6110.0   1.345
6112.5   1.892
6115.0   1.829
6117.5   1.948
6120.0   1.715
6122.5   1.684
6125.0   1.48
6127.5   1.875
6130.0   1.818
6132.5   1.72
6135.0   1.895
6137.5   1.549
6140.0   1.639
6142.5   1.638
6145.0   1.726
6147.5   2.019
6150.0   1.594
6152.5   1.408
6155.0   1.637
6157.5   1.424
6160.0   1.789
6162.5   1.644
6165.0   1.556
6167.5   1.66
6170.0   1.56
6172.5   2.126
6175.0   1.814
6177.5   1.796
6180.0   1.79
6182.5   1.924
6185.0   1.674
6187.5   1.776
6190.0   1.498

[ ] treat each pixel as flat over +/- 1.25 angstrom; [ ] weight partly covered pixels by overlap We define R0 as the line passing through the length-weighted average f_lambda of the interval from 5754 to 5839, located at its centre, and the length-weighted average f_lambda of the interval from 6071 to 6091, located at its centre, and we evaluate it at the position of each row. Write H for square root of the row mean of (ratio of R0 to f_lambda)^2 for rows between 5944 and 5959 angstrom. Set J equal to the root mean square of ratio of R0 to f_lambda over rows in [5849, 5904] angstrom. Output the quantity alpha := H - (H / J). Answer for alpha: 0.028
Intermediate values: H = 0.97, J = 1.03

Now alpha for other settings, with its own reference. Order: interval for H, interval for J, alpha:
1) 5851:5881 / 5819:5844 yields -0.018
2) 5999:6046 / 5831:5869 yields 0.023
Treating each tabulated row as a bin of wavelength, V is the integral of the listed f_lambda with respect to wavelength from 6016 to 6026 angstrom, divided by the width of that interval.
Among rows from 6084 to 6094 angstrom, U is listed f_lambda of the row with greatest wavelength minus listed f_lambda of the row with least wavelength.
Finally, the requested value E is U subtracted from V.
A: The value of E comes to 1.72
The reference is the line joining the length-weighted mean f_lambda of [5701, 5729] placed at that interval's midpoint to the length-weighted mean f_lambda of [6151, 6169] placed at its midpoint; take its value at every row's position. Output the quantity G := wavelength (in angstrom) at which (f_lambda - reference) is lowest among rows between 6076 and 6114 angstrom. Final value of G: 6110.0 angstrom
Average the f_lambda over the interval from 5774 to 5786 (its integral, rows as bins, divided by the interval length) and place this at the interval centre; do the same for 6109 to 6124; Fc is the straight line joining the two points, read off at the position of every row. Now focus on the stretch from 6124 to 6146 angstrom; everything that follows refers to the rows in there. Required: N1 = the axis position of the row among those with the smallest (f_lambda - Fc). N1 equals 6125.0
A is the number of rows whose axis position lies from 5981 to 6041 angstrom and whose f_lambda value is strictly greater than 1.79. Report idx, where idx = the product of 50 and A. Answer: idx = 500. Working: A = 10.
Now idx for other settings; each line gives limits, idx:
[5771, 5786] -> 100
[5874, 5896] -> 100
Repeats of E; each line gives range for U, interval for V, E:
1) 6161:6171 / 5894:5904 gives 1.77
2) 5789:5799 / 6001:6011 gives 1.26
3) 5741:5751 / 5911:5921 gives 2.44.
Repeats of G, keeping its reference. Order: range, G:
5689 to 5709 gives 5690.0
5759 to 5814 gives 5782.5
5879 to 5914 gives 5890.0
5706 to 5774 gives 5735.0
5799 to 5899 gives 5845.0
